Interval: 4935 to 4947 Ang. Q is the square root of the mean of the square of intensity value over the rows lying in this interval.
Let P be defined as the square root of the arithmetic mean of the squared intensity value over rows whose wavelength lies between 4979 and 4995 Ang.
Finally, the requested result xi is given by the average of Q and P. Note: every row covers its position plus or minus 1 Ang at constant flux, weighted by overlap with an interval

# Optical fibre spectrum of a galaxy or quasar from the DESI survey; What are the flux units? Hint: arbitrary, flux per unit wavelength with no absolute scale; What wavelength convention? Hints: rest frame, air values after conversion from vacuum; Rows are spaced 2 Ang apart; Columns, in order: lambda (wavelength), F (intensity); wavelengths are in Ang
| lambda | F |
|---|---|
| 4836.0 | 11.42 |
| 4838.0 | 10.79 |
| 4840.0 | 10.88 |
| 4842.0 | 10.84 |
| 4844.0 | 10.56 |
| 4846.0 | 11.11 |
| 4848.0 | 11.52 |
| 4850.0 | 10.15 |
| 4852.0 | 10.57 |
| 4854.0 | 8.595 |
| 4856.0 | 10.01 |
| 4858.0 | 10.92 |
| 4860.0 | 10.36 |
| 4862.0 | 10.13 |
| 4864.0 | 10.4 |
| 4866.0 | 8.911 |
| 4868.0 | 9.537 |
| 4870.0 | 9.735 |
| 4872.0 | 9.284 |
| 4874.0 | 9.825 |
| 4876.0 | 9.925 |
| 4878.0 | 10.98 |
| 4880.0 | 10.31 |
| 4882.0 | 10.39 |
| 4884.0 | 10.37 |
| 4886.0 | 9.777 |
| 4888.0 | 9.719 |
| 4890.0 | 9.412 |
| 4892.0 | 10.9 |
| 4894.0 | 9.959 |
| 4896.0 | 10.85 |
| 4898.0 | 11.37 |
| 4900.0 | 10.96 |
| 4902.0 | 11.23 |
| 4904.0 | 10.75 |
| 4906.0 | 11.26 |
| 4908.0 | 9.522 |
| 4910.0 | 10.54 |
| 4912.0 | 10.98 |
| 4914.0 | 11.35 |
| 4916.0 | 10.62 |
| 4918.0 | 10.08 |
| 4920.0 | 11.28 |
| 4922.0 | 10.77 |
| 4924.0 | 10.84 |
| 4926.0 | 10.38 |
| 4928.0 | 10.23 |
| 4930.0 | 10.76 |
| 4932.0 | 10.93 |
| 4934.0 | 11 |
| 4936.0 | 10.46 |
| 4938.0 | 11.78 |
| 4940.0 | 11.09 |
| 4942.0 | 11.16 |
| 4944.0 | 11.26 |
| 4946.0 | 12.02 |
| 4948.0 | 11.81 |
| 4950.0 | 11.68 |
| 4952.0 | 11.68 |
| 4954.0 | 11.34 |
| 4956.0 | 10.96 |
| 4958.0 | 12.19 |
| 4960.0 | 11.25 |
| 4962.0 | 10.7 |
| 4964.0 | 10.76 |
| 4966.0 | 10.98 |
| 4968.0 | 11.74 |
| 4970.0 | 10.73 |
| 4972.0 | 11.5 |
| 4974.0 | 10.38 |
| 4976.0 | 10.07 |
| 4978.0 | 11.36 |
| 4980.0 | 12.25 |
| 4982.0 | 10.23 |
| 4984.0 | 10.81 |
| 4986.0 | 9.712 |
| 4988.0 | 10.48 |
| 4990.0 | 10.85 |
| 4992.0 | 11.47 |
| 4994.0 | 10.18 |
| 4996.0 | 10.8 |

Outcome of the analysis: 11.0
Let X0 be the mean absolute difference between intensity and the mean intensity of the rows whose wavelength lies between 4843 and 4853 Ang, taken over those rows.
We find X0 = 0.43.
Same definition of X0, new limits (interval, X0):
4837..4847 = 0.13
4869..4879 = 0.41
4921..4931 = 0.23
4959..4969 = 0.33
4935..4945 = 0.30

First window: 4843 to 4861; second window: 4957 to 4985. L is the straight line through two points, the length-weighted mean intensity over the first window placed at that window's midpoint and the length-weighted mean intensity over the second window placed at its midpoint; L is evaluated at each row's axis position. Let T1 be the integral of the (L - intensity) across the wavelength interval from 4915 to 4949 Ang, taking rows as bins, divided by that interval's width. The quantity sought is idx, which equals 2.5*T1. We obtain -0.3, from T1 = -0.1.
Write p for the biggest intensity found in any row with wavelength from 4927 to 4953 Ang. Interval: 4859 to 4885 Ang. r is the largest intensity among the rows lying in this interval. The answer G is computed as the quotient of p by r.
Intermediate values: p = 12.02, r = 10.98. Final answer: 1.09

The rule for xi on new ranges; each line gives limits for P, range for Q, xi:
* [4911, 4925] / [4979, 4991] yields 10.8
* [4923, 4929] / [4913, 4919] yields 10.6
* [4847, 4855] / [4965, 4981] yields 10.7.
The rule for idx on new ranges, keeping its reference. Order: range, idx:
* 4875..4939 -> 0.3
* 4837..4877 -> 0.6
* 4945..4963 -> -1.3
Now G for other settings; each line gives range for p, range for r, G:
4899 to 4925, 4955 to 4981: 0.93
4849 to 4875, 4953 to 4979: 0.90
